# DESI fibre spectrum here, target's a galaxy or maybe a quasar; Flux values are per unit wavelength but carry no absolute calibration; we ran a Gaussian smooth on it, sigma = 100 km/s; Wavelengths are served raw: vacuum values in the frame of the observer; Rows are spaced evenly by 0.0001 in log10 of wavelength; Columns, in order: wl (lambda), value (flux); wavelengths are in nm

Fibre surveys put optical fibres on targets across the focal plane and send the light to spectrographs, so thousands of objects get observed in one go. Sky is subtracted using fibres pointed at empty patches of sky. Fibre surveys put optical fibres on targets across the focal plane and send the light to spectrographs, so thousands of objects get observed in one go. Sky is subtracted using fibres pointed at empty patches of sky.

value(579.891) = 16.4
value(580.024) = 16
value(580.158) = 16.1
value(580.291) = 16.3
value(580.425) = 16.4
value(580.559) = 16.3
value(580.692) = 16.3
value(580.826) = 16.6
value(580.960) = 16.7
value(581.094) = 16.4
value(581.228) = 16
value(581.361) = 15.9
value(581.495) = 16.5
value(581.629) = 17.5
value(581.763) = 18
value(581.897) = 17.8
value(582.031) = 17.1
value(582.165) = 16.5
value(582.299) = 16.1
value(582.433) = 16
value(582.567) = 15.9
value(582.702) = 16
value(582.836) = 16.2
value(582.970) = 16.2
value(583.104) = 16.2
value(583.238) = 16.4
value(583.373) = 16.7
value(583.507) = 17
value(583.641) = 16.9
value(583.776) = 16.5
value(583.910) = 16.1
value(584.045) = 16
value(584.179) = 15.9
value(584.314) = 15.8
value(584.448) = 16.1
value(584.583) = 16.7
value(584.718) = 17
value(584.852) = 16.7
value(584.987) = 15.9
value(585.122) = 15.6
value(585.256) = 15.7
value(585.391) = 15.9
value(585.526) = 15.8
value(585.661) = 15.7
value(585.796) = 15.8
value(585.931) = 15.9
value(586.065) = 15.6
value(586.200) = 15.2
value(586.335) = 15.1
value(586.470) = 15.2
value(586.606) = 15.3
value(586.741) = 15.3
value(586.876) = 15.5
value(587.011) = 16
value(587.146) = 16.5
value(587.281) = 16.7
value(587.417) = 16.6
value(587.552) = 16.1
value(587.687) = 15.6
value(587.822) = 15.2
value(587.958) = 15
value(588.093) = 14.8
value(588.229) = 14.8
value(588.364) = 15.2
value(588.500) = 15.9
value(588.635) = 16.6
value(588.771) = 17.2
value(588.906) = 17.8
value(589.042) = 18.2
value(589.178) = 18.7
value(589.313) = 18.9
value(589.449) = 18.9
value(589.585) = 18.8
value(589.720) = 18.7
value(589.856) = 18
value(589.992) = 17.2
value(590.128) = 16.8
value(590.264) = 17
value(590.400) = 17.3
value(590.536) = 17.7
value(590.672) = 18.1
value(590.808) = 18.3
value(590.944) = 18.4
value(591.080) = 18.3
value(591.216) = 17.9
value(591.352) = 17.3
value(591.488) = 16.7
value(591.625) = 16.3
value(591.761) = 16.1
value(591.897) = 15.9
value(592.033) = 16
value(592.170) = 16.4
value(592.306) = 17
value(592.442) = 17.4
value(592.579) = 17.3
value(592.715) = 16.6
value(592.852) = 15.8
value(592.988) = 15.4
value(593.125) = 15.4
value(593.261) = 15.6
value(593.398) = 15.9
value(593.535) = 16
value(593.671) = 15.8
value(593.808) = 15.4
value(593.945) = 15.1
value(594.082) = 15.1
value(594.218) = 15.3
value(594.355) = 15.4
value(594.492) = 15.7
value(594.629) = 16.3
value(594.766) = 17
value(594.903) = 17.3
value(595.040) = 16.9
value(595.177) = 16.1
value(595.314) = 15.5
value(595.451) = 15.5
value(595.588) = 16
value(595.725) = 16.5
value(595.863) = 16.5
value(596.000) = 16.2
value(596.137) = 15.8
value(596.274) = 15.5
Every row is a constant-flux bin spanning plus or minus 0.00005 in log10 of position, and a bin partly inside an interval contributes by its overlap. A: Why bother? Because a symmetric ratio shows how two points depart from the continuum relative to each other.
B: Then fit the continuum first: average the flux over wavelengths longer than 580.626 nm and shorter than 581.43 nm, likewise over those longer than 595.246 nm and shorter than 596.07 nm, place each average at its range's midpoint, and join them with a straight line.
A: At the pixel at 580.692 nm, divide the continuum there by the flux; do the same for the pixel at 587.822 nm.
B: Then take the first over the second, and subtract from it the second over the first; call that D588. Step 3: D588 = -0.12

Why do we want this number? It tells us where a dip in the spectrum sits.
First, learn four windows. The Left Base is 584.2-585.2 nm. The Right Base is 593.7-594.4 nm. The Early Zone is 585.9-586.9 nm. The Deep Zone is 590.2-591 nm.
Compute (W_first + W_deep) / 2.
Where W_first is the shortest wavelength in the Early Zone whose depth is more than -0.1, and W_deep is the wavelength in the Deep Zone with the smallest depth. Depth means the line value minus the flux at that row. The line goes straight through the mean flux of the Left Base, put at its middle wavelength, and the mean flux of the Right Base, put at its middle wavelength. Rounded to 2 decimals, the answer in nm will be 588.44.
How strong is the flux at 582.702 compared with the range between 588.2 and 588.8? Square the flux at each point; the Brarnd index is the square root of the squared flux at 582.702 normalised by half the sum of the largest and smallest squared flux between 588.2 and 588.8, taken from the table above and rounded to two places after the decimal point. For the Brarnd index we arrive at 1.00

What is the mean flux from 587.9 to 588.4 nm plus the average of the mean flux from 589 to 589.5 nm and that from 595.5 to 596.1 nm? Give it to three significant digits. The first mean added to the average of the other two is 32.4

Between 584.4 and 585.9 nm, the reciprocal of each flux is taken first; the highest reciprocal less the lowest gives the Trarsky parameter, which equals 0.0053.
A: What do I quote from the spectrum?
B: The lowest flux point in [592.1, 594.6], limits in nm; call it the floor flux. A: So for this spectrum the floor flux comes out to 15.1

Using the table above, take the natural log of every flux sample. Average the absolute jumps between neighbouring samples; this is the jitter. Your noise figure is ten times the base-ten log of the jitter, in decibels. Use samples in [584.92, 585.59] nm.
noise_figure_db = -20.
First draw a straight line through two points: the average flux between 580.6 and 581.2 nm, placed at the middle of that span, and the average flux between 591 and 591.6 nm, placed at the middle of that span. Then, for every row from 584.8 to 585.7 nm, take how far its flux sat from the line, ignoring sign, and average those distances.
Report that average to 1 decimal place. 1.0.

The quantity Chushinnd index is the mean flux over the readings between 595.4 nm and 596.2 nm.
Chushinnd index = 16.1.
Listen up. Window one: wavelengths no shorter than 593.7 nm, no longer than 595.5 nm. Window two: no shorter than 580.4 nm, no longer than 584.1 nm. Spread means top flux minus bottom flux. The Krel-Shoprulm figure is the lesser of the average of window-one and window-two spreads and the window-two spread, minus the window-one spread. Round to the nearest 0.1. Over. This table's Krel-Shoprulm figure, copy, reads -0.1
